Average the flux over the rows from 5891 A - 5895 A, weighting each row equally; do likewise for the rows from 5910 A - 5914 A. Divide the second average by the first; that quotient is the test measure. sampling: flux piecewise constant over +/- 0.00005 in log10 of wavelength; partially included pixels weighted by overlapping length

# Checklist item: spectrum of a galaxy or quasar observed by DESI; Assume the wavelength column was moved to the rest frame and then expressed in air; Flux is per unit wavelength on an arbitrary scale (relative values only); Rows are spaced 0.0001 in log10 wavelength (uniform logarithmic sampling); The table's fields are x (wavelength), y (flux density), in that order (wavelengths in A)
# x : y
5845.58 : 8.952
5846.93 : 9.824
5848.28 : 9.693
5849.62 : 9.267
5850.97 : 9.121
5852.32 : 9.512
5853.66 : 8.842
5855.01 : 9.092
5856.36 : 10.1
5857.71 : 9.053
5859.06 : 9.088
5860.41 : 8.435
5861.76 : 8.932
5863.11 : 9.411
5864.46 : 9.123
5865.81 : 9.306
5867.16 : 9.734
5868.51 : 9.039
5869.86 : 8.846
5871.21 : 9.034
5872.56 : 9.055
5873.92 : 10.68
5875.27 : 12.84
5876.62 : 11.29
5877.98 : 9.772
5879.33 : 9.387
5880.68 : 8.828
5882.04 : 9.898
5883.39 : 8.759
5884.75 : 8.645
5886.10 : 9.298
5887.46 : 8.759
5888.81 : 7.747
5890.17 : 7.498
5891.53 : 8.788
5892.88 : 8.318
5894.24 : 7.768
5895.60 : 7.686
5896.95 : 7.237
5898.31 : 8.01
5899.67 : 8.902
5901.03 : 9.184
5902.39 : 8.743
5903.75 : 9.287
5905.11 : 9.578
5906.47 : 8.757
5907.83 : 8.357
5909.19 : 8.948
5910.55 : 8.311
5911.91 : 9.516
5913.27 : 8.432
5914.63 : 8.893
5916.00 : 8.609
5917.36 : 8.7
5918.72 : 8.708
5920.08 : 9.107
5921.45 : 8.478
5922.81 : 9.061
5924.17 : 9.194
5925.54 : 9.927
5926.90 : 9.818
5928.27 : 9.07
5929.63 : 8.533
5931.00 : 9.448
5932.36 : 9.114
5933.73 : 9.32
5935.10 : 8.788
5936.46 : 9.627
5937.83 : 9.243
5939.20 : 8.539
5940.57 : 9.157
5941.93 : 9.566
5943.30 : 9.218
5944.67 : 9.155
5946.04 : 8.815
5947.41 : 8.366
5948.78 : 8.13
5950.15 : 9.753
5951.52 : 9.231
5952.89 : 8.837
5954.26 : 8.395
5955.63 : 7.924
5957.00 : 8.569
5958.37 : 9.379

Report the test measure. 1.06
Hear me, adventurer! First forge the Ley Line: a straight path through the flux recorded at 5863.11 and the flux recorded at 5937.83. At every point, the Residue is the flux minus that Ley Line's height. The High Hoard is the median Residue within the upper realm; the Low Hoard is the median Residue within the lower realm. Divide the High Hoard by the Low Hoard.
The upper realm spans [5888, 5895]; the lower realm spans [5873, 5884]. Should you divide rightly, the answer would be -3.4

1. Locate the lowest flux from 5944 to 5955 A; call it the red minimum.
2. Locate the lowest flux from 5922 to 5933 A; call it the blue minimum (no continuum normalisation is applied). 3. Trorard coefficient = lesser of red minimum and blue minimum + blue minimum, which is 16.7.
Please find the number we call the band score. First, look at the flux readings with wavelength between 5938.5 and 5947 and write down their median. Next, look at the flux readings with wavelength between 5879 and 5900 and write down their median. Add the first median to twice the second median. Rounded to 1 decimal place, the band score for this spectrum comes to 26.6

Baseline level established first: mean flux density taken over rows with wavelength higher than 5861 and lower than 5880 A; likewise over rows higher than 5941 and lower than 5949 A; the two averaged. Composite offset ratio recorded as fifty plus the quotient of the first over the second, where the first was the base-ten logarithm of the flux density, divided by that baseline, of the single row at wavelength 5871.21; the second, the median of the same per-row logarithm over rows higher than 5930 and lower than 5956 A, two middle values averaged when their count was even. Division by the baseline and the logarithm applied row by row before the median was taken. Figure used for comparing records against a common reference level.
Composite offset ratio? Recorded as 52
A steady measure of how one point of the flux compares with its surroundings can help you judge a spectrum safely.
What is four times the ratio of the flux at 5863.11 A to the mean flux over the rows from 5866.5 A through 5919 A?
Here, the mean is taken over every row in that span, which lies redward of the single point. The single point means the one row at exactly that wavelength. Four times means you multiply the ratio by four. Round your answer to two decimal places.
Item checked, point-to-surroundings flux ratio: 4.20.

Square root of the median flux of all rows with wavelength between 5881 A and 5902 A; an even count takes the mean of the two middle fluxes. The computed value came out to 2.94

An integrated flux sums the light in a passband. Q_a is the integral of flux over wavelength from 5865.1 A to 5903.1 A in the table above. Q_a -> 343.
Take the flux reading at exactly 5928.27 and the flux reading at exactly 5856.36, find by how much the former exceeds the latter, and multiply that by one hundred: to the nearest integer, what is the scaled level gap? -103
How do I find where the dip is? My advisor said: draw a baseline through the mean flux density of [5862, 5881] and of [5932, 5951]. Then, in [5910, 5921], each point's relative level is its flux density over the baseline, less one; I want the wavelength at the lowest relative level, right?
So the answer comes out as 5910.55 A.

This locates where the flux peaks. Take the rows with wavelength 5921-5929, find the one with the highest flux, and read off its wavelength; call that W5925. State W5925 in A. 5925.54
